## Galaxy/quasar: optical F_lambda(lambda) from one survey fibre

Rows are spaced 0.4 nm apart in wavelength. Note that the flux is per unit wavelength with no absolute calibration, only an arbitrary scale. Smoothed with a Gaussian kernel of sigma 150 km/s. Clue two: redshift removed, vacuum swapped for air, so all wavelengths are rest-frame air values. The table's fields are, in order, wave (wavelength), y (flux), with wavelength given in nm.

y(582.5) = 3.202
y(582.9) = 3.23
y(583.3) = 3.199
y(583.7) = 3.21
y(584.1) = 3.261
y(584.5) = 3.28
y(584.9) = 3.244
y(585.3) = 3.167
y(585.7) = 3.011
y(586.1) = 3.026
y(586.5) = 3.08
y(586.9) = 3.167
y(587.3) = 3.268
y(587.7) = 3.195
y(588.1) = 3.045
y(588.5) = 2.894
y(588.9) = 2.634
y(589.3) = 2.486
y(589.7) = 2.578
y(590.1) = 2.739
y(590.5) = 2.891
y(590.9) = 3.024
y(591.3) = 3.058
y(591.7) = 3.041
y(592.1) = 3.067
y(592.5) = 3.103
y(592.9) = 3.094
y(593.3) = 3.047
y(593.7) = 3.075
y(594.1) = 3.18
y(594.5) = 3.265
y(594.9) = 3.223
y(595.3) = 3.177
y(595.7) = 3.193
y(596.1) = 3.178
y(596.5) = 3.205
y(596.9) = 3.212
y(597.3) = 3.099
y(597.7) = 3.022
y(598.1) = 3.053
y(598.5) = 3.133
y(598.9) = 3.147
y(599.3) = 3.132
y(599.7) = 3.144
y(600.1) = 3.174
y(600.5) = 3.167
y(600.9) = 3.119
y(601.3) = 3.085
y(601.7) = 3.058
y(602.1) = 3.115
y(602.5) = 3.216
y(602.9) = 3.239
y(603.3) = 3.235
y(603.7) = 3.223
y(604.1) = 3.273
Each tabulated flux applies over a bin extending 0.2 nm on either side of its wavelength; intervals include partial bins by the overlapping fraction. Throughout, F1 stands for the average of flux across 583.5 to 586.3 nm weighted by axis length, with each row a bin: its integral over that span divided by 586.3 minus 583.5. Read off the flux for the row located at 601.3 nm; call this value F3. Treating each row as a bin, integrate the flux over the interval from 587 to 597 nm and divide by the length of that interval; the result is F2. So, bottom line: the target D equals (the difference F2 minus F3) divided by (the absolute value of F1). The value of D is -0.016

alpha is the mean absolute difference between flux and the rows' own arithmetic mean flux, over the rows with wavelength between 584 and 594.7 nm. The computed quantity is 0.15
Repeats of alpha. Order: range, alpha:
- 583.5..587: 0.08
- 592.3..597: 0.06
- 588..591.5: 0.18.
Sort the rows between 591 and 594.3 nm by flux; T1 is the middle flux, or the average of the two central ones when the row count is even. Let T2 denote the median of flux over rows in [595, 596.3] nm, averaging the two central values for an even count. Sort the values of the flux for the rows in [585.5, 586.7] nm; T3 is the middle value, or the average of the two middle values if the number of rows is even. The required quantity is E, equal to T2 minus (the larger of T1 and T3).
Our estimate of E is 0.11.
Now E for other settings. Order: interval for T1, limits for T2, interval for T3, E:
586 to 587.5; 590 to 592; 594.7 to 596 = -0.17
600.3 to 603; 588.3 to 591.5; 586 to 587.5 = -0.31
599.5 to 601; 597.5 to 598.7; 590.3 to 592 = -0.10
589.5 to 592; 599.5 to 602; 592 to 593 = 0.04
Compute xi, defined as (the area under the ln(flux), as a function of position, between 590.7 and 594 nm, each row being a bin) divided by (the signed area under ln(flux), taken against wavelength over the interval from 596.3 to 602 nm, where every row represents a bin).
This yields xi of 0.6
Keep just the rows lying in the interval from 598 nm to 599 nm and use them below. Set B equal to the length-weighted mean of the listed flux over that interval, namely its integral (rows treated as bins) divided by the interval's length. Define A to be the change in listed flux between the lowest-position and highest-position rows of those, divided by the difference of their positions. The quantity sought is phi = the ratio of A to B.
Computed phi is 0.04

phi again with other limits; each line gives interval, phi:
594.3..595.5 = -0.03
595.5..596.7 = 0.00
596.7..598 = -0.08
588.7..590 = -0.03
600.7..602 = -0.02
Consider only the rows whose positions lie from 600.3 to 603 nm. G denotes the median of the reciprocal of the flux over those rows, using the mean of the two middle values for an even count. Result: 0.321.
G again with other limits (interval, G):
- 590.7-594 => 0.327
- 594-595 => 0.310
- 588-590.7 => 0.365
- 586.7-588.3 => 0.314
